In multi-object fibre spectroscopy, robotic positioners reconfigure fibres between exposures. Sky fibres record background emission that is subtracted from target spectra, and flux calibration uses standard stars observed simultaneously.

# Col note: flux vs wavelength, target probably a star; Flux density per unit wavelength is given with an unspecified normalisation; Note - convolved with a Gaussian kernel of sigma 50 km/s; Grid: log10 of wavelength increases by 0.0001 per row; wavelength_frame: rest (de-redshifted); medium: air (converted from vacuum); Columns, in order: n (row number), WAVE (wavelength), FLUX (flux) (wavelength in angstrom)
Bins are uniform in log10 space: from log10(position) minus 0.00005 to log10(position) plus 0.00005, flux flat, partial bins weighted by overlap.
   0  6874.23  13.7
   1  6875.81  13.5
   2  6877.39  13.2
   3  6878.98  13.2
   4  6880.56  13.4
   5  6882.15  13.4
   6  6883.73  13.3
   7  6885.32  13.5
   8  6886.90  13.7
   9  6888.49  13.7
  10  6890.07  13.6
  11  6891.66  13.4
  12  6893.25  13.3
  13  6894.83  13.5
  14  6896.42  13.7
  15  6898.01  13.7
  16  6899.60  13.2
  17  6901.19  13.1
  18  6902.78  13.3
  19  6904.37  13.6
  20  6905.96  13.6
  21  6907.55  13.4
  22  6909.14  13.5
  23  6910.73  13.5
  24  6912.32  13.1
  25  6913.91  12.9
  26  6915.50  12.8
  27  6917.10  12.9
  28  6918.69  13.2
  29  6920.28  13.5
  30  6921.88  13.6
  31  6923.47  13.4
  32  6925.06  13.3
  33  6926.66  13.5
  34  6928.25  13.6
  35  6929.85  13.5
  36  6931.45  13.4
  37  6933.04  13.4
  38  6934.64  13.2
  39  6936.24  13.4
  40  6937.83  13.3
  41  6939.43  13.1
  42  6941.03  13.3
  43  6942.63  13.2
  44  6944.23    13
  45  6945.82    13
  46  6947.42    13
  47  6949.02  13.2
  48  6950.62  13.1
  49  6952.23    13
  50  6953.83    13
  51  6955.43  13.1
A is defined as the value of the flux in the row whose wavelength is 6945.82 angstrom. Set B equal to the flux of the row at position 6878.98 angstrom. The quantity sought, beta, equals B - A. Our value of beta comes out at 0.2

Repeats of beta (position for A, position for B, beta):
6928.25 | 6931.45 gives -0.2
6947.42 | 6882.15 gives 0.4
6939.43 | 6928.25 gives 0.5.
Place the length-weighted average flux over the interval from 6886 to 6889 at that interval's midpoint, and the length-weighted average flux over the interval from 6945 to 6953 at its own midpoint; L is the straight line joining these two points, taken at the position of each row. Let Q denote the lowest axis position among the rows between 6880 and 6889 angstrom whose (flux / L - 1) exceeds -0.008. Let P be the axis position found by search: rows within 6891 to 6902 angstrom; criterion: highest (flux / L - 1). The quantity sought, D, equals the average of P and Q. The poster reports 6892.5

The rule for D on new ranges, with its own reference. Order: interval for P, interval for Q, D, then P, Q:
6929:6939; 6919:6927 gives 6925.1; 6929.85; 6920.28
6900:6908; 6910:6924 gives 6908.3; 6905.96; 6910.73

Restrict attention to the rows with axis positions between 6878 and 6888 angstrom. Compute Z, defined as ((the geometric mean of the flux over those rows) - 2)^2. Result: 130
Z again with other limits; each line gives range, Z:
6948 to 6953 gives 123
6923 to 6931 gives 131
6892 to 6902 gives 130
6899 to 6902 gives 124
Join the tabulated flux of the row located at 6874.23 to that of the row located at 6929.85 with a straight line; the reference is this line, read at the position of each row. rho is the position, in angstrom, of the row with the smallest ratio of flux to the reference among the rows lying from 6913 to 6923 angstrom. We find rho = 6915.50 angstrom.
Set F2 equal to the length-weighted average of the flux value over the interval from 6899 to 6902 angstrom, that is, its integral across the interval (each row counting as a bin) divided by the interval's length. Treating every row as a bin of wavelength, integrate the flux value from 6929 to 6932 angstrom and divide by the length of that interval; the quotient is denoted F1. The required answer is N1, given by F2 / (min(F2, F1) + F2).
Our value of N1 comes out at 0.500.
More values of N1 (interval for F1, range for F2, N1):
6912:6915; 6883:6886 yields 0.508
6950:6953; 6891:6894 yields 0.506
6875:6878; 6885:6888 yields 0.504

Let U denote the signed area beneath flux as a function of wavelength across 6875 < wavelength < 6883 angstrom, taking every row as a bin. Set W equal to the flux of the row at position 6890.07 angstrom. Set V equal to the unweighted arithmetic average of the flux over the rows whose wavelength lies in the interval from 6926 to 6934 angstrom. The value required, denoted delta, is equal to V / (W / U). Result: 106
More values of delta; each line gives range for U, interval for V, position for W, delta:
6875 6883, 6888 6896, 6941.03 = 108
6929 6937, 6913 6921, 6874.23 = 102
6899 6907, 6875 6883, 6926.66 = 106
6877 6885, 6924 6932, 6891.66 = 107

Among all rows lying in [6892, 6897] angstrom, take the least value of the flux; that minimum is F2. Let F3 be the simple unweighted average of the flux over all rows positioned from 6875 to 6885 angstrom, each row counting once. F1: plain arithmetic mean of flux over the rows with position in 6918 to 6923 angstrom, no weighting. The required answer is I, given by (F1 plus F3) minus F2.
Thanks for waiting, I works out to 13.5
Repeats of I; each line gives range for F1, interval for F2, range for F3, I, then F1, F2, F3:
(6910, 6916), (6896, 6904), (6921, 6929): 13.5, 13.1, 13.1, 13.5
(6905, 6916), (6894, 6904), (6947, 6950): 13.3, 13.3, 13.1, 13.1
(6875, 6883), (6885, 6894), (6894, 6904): 13.5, 13.3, 13.3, 13.4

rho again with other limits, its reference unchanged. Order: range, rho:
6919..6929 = 6925.06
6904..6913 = 6912.32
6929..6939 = 6934.64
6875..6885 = 6877.39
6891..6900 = 6899.60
